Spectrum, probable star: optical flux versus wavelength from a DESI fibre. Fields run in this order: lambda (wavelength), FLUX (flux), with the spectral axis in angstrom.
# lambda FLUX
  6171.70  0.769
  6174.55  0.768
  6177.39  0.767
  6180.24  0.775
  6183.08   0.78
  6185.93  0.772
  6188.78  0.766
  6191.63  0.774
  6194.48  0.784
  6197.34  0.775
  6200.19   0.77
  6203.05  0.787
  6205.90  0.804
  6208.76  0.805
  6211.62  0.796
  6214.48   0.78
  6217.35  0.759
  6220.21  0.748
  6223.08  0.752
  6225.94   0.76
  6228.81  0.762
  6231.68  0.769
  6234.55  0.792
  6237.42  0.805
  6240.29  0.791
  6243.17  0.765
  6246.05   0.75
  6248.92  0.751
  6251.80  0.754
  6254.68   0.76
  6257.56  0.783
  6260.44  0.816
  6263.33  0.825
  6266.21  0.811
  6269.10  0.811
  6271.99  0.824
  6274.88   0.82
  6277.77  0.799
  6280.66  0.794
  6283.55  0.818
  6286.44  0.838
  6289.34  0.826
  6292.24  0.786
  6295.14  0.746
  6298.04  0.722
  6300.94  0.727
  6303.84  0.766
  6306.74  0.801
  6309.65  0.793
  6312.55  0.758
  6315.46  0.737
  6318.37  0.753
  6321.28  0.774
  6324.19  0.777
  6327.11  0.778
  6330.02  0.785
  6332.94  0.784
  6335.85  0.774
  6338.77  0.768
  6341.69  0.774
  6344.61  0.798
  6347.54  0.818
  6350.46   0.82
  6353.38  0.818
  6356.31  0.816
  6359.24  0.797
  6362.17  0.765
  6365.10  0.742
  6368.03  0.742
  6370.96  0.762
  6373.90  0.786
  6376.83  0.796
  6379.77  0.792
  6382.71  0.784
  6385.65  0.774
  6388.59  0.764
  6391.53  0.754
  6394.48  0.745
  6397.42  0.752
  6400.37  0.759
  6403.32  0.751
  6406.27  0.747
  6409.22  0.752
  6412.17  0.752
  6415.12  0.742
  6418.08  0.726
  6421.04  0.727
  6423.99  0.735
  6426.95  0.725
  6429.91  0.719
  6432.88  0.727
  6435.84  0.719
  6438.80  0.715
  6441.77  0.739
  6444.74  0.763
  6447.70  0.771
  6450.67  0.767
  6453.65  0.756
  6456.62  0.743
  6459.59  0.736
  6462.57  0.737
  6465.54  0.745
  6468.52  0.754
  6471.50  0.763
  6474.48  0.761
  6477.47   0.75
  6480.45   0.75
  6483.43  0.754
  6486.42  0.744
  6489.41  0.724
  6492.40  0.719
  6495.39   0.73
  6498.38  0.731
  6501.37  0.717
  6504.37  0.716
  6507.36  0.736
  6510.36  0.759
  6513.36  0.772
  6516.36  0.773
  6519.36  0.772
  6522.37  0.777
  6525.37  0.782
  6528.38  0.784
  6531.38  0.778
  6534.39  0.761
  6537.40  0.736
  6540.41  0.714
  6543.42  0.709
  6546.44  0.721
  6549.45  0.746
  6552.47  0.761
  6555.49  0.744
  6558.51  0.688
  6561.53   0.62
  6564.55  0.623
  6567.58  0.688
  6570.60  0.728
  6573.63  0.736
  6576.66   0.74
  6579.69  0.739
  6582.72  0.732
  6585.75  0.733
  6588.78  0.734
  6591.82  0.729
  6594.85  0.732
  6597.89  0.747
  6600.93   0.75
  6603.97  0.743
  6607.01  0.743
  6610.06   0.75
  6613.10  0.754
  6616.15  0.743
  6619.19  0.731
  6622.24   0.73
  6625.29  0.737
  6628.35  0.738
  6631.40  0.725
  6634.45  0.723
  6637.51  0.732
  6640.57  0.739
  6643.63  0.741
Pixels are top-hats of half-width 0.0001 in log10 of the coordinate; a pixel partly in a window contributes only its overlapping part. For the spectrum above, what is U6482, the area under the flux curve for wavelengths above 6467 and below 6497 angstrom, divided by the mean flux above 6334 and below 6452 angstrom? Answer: 29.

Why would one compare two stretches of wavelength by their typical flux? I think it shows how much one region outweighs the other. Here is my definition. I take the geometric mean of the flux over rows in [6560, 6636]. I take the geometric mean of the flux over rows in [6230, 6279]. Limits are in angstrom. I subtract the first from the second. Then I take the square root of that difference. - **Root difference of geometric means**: 0.253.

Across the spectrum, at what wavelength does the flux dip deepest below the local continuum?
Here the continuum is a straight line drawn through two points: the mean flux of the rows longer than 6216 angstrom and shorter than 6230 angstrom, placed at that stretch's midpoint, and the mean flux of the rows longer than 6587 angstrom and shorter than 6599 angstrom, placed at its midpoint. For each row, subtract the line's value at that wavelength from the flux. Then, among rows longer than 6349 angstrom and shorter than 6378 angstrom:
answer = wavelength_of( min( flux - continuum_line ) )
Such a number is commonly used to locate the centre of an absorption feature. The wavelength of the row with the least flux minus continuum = 6365.10 angstrom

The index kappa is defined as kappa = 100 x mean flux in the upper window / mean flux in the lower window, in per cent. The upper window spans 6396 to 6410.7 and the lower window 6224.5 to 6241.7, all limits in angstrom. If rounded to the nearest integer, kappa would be 96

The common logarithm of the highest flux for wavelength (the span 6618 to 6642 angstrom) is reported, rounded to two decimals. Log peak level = -0.13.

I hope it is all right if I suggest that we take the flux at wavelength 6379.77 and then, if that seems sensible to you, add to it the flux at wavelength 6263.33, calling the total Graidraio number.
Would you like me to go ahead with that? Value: 1.62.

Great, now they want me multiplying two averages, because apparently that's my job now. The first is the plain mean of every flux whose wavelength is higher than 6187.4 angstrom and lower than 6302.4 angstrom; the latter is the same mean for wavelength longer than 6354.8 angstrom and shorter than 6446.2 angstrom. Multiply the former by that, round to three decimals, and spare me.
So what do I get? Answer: 0.590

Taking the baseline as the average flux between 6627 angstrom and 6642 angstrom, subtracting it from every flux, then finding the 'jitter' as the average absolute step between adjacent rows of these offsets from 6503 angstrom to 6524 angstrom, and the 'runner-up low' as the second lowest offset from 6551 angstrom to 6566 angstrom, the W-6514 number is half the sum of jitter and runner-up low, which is -0.049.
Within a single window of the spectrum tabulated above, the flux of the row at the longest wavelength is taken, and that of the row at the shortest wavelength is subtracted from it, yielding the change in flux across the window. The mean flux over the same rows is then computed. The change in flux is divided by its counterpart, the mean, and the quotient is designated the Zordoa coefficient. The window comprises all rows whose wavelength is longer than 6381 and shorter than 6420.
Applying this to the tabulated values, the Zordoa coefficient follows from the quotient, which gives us -0.08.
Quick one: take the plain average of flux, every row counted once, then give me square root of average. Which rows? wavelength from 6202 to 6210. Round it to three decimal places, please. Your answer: 0.894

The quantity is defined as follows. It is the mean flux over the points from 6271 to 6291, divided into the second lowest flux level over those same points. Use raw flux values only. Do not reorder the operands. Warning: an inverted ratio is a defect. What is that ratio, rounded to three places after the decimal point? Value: 0.978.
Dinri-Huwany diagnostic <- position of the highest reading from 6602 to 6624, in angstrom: 6613.10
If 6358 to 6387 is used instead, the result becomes 6359.24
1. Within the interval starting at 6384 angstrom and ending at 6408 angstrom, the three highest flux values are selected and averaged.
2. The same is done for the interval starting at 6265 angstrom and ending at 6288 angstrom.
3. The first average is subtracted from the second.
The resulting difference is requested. 0.062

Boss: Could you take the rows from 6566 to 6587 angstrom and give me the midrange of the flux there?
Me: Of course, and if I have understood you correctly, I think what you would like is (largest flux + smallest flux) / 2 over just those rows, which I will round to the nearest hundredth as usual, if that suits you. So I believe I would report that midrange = 0.71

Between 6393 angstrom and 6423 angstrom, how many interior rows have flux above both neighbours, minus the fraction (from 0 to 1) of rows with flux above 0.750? 0.50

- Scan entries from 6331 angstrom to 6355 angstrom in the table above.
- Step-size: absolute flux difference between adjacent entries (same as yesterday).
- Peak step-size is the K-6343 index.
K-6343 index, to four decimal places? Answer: 0.0240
